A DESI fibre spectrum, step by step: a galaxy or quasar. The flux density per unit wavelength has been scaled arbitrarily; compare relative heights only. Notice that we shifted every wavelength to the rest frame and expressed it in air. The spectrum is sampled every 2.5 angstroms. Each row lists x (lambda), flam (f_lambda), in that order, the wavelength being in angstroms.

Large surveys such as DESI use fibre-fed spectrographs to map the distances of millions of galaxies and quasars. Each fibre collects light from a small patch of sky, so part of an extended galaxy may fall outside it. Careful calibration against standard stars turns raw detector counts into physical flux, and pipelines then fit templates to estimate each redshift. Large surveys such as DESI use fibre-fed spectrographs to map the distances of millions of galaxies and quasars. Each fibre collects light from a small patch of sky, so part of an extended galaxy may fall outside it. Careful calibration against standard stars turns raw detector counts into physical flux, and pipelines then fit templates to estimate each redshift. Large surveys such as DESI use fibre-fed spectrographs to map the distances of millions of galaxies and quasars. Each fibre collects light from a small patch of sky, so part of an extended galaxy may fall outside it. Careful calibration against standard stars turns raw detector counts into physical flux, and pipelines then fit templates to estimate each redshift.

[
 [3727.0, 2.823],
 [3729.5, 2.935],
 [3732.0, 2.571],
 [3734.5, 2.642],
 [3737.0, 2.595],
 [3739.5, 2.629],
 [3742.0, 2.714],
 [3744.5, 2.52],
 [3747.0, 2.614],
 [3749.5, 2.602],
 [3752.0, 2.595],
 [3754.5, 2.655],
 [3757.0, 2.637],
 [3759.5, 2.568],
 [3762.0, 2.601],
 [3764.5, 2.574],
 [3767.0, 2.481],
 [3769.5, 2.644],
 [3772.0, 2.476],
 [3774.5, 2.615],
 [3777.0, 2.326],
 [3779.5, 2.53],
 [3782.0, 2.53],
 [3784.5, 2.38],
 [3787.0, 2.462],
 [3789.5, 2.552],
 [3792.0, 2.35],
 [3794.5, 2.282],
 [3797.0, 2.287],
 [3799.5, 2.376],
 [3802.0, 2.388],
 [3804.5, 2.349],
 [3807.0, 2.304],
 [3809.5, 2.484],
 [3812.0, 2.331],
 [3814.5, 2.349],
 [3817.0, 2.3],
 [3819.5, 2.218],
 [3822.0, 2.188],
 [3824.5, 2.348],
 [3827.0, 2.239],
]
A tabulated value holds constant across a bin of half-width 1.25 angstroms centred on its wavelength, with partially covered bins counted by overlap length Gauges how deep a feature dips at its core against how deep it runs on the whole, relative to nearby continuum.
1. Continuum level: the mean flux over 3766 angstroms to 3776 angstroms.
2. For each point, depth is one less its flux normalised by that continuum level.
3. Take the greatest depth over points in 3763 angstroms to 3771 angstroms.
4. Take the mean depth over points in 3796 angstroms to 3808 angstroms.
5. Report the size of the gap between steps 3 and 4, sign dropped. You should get 0.05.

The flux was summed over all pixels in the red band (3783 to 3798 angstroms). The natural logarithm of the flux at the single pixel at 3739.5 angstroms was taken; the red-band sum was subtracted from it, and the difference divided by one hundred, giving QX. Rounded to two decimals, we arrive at -0.13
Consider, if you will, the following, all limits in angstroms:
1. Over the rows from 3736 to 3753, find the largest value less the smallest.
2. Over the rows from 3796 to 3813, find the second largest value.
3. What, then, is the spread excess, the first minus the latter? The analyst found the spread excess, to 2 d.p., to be -2.19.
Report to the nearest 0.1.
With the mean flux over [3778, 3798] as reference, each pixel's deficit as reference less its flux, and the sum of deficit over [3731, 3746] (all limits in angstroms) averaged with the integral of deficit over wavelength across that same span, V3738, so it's -2.0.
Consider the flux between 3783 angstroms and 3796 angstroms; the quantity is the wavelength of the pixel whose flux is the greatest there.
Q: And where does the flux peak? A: 3789.5 angstroms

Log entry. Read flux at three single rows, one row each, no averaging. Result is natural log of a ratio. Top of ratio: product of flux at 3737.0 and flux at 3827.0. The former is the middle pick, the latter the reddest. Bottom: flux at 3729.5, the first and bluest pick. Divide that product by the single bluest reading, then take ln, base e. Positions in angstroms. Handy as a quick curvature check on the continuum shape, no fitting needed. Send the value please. 0.68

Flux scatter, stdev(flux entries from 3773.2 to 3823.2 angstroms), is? 0.11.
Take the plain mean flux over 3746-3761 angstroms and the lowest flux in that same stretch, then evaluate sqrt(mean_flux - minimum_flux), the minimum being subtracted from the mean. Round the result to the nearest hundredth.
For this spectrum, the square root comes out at 0.21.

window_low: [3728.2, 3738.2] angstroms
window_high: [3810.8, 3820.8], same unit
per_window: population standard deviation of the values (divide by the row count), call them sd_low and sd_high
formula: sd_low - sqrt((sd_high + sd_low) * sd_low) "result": -0.023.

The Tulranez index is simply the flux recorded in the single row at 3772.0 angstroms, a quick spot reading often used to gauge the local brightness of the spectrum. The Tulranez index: 2.476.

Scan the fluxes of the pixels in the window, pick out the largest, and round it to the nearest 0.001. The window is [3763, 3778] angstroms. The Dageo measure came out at 2.644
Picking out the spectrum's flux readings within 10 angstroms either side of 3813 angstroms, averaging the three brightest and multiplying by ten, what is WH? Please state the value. 23.9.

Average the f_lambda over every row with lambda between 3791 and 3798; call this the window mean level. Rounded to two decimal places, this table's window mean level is 2.31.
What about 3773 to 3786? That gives 2.48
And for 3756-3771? 2.58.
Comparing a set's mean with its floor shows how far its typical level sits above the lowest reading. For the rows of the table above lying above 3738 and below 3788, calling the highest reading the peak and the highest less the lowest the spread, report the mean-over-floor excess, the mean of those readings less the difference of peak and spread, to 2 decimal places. 0.23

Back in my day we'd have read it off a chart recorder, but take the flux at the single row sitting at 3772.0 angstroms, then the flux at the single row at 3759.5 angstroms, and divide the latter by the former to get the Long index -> 1.04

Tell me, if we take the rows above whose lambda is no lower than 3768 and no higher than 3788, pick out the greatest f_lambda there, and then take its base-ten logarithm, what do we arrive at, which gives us 0.42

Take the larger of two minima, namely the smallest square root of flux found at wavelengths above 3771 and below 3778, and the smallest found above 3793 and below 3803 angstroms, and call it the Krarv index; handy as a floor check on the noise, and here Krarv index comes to 1.53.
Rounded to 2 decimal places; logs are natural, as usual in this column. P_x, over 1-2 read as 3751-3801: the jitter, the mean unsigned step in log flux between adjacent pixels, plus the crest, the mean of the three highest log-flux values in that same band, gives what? 1.01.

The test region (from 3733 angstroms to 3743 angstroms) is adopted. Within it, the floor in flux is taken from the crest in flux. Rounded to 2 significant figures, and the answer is 0.12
